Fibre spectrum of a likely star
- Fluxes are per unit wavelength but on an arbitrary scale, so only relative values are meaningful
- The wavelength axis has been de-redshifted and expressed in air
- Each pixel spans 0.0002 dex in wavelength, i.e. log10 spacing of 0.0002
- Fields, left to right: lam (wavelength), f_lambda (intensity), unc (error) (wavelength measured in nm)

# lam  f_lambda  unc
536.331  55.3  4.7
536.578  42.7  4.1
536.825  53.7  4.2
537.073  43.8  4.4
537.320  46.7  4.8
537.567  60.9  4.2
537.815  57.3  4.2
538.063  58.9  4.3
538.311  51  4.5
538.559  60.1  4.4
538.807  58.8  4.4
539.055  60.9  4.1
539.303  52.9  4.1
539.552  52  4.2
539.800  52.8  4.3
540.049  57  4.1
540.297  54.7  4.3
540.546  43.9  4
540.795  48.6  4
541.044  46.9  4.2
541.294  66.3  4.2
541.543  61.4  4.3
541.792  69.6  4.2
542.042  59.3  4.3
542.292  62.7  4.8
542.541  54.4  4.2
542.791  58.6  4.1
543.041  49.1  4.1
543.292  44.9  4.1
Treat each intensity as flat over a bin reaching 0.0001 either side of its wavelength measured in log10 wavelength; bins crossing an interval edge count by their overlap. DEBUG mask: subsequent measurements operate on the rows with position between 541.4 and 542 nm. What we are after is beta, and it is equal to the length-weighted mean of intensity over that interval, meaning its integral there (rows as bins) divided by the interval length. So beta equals 65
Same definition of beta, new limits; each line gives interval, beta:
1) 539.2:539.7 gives 52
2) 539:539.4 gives 57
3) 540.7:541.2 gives 49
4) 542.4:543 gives 56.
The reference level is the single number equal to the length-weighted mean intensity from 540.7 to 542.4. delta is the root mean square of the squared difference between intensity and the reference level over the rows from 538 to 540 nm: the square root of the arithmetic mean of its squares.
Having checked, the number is 38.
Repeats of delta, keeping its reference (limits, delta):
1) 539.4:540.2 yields 40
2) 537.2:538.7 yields 72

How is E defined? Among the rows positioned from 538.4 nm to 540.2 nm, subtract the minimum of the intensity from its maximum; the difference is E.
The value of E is 9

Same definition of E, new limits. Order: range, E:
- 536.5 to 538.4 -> 18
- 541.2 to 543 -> 15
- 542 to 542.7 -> 8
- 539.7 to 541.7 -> 22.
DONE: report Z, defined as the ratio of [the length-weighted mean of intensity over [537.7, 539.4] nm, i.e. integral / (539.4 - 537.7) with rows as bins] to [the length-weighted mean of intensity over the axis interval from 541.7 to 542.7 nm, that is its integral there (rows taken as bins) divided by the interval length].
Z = 0.94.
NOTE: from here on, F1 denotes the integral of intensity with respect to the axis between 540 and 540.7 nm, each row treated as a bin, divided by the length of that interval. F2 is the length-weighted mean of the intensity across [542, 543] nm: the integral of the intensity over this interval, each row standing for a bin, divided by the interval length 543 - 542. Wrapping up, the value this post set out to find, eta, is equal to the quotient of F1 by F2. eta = 0.88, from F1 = 51.2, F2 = 57.9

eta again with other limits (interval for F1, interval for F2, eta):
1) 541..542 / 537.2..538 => 1.12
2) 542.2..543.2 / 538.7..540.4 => 1.00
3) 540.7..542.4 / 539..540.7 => 1.12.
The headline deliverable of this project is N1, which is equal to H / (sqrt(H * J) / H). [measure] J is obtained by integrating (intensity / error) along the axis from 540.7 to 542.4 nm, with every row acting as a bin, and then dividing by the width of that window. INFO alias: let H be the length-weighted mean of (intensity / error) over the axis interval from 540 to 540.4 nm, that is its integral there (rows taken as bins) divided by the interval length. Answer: 13.0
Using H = 13.3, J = 13.86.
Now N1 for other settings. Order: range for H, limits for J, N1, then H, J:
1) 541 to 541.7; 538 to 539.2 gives 14.6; 14.2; 13.36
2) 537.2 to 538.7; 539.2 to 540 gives 12.8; 12.8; 12.63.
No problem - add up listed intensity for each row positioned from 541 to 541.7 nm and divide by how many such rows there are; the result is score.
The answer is 58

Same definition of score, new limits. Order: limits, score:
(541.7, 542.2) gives 64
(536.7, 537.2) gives 49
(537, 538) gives 52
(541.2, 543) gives 62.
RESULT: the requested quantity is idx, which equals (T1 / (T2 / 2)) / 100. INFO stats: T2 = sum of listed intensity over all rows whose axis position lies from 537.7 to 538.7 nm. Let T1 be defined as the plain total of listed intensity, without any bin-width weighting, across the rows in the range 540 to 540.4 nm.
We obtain 0.010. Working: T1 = 112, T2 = 227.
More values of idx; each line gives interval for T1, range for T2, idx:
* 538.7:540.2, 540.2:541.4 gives 0.026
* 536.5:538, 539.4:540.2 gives 0.038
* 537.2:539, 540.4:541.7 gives 0.029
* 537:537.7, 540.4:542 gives 0.009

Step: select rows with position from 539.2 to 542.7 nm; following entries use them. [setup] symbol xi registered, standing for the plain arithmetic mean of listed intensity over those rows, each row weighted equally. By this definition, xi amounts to 56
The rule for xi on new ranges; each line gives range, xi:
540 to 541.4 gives 53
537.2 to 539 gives 56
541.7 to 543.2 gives 59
